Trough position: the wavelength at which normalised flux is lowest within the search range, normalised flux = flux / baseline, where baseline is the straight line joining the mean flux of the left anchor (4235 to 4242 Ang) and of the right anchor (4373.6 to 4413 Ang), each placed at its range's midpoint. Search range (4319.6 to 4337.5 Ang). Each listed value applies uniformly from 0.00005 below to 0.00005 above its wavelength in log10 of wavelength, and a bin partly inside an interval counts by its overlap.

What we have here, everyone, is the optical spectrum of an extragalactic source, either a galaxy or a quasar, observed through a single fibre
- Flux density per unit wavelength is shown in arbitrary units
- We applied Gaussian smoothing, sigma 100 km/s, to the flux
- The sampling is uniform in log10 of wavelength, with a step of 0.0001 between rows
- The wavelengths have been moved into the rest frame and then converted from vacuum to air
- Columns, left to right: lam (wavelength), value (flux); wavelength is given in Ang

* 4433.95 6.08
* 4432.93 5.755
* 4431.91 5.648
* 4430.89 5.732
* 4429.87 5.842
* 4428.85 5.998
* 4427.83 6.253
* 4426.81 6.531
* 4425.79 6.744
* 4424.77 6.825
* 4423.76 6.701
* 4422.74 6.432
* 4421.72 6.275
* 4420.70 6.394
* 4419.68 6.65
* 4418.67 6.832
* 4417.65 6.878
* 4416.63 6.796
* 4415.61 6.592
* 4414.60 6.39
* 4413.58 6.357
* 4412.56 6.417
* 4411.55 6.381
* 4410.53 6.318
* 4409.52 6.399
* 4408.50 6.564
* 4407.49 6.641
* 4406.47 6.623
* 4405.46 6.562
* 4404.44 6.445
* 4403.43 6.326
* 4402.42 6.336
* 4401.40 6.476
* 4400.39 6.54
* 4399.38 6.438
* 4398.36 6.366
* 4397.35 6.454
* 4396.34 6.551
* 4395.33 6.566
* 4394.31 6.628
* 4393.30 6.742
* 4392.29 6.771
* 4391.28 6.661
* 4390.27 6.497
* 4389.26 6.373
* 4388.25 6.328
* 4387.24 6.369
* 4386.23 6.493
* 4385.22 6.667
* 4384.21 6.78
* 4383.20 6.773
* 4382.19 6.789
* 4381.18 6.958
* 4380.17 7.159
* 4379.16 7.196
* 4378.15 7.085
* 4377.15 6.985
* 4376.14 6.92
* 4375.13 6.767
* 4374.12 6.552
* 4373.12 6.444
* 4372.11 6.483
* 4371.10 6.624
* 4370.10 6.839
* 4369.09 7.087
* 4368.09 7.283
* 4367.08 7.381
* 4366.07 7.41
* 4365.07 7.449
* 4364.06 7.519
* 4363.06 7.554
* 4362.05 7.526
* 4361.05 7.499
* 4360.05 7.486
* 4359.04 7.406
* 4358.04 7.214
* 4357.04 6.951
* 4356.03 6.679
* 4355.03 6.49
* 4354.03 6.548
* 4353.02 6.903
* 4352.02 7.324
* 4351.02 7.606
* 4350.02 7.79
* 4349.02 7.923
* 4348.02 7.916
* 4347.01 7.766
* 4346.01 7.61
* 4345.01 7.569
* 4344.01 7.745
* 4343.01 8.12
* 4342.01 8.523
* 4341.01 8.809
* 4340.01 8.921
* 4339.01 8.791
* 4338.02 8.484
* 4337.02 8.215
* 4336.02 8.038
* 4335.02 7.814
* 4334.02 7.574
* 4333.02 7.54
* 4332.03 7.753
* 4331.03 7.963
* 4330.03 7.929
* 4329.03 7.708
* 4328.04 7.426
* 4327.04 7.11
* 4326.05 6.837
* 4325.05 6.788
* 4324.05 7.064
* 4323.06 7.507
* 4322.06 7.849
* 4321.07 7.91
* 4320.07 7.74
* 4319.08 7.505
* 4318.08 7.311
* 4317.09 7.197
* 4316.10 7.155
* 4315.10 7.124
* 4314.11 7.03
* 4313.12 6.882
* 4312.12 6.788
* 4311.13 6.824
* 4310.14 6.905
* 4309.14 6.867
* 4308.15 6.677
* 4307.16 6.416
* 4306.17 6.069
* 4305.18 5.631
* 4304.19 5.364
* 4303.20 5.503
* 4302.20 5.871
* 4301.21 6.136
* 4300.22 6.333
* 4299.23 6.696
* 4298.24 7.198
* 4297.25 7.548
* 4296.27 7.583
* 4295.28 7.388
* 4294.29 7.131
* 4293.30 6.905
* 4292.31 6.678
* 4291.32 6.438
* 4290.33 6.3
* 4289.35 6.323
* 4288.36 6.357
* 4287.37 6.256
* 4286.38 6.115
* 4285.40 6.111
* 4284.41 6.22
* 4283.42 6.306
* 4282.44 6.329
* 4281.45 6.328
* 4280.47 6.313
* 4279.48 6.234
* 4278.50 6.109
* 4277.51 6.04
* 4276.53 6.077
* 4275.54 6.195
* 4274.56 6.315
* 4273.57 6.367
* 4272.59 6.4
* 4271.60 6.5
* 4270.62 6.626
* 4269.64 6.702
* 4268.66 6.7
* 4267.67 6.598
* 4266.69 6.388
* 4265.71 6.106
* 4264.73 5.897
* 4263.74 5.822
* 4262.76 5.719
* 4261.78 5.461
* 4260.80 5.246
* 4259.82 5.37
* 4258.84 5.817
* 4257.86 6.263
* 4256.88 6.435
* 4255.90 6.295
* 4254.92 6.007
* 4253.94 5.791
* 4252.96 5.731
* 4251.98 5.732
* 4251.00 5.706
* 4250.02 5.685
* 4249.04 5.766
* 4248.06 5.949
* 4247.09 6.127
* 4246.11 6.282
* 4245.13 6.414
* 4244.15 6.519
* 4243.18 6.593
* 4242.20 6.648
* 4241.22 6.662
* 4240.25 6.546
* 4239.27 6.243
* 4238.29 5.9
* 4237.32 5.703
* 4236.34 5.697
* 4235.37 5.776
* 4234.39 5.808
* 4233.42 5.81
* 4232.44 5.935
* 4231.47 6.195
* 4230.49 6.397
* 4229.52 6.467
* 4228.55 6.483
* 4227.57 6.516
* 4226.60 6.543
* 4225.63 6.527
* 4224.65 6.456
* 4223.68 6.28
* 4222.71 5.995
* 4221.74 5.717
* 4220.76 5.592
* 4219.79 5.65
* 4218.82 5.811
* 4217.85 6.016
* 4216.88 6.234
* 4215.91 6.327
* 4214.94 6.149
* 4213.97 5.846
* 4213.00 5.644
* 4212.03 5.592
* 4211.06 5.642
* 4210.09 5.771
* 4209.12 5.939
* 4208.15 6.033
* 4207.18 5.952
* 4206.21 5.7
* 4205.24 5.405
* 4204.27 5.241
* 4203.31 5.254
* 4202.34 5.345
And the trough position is 4325.05 Ang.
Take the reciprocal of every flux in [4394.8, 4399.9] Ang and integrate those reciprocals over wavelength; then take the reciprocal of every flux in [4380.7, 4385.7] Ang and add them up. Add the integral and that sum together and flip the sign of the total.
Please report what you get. -1.52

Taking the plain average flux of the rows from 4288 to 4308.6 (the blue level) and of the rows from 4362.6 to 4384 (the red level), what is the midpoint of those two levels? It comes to 6.76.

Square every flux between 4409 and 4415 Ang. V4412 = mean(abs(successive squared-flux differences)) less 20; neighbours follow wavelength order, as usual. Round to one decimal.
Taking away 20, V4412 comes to -19.3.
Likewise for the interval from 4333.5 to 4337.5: -16.6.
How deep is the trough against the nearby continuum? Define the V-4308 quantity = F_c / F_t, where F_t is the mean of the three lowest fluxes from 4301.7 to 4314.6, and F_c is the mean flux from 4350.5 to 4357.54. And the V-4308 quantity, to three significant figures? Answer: 1.26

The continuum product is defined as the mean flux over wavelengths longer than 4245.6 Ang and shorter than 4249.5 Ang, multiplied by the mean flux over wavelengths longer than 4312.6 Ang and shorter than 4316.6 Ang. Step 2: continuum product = 42.5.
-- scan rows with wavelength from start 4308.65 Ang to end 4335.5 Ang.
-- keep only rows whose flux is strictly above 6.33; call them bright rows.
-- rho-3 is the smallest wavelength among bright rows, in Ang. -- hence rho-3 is 4309.14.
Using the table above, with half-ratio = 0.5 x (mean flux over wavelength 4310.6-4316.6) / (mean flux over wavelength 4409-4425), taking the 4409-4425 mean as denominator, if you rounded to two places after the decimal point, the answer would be 0.53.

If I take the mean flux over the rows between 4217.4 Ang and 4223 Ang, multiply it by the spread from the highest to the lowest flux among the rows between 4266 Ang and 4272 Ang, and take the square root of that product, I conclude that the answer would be 1.3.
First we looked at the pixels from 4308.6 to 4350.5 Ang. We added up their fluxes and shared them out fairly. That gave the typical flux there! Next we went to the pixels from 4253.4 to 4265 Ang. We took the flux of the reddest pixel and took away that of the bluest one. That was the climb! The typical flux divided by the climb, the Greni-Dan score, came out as 72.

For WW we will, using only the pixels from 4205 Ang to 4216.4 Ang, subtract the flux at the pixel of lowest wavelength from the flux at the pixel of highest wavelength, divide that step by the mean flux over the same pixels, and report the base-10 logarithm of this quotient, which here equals -0.80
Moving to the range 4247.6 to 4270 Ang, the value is -0.90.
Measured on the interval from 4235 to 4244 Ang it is -0.88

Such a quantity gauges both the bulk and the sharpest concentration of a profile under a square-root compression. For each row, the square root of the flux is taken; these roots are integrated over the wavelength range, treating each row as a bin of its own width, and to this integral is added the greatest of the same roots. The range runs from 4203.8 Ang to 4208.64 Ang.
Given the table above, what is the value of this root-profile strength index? 14.0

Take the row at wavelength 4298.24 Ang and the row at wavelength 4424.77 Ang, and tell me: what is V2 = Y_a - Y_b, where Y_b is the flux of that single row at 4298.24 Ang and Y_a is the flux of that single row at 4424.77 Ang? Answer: -0.4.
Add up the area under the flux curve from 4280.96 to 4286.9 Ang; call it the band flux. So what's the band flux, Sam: 37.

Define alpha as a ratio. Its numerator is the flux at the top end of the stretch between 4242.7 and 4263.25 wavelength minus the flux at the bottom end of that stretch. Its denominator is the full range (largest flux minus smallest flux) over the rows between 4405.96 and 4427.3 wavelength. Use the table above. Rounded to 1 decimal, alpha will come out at -1.4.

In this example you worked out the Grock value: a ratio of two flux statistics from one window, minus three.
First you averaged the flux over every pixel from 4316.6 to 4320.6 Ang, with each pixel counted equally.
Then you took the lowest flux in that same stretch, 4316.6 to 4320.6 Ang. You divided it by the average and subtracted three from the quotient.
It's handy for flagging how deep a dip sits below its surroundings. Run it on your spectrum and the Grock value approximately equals -2.03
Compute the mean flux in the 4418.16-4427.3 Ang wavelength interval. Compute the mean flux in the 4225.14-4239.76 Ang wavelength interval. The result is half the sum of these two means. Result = 6.4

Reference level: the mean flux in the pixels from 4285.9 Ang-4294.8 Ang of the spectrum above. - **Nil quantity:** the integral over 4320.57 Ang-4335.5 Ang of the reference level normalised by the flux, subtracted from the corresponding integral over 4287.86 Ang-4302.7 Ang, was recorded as 1.5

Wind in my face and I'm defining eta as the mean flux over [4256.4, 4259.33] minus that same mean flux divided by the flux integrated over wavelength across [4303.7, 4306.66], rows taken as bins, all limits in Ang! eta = 5.81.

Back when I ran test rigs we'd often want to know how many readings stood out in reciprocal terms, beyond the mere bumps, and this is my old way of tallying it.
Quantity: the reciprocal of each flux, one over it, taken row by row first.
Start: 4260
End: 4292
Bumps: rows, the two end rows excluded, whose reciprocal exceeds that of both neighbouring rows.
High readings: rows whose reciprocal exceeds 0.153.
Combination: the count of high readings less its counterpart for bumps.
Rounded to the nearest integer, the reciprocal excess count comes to 25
